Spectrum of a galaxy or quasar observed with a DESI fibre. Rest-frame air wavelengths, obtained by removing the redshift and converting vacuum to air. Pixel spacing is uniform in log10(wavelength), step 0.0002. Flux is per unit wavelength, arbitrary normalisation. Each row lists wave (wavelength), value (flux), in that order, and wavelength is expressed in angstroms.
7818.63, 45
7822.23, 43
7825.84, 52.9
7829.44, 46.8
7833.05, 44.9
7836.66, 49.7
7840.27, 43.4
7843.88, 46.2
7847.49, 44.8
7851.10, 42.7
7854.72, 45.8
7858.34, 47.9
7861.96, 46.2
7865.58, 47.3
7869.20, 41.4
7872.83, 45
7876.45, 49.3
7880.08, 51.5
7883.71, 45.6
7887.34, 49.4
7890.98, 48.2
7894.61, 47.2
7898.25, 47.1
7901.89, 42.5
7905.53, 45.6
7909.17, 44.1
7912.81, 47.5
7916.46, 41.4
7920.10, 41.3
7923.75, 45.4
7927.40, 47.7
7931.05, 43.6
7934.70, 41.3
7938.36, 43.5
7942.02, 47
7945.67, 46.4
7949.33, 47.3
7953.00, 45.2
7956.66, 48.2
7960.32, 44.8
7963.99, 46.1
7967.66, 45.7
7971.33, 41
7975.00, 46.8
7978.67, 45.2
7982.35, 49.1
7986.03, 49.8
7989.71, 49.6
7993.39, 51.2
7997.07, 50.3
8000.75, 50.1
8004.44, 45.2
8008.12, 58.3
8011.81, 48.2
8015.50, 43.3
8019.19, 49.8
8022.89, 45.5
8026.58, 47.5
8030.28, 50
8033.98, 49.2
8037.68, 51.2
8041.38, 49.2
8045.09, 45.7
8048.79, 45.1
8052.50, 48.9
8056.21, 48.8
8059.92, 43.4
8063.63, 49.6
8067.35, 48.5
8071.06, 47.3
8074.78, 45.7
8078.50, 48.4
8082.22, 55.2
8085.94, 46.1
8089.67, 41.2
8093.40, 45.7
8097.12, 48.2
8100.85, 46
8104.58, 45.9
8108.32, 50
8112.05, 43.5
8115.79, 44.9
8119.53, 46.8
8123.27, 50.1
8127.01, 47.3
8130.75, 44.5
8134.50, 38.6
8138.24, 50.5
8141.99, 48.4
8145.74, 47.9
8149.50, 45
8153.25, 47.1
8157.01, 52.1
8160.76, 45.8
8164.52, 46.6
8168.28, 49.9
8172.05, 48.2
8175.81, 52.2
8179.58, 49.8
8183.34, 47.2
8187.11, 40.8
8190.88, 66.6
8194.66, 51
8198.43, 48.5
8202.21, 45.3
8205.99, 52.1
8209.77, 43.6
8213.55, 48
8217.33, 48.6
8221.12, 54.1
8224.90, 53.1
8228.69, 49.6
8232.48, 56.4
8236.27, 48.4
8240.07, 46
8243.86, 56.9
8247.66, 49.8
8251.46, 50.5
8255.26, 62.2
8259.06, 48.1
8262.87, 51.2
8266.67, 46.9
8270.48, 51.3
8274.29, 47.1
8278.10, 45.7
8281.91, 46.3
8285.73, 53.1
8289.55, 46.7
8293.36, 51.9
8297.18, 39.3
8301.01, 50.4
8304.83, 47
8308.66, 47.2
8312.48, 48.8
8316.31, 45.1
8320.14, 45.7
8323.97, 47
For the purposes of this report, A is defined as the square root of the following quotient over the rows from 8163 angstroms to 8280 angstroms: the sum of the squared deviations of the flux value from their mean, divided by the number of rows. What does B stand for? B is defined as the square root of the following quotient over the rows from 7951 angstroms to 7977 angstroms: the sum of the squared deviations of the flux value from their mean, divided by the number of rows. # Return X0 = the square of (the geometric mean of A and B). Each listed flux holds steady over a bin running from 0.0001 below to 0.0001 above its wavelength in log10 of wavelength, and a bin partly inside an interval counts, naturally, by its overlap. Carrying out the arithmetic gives 10.5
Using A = 5.0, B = 2.1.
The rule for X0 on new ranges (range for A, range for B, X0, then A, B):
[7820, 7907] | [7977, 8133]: 8.7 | 2.8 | 3.1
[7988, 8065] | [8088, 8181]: 10.0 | 3.2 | 3.1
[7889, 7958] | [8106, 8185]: 7.2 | 2.4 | 3.1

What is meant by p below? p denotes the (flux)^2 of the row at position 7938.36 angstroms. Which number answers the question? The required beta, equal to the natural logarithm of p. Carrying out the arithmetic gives 7.55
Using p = 1892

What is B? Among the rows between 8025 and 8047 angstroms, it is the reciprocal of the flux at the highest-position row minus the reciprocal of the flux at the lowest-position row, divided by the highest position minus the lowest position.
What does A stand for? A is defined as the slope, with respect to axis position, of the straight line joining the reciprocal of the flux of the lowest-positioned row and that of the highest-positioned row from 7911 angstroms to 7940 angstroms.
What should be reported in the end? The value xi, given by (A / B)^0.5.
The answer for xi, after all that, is 1.3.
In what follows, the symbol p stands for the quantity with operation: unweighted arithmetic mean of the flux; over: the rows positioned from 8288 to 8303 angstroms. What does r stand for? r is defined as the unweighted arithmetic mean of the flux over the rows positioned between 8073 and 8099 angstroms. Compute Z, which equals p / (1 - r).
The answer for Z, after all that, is -1.02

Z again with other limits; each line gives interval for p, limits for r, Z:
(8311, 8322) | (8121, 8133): -1.01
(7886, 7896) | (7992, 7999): -0.97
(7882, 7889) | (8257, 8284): -1.01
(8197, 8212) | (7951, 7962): -1.05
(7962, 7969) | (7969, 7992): -1.00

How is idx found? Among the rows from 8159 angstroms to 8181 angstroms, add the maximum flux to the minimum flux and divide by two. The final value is 49.0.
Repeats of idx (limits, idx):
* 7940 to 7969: 46.5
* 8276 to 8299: 46.2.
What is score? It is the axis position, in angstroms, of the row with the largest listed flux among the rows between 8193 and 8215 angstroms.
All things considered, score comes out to 8205.99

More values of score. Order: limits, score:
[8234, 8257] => 8255.26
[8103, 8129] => 8123.27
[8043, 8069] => 8063.63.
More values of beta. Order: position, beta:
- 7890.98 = 7.75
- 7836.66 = 7.81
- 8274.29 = 7.70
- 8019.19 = 7.82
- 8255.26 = 8.26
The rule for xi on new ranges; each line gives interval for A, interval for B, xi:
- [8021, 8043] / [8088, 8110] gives 0.6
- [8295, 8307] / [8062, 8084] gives 2.2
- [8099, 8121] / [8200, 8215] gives 0.4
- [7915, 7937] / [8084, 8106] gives 0.8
